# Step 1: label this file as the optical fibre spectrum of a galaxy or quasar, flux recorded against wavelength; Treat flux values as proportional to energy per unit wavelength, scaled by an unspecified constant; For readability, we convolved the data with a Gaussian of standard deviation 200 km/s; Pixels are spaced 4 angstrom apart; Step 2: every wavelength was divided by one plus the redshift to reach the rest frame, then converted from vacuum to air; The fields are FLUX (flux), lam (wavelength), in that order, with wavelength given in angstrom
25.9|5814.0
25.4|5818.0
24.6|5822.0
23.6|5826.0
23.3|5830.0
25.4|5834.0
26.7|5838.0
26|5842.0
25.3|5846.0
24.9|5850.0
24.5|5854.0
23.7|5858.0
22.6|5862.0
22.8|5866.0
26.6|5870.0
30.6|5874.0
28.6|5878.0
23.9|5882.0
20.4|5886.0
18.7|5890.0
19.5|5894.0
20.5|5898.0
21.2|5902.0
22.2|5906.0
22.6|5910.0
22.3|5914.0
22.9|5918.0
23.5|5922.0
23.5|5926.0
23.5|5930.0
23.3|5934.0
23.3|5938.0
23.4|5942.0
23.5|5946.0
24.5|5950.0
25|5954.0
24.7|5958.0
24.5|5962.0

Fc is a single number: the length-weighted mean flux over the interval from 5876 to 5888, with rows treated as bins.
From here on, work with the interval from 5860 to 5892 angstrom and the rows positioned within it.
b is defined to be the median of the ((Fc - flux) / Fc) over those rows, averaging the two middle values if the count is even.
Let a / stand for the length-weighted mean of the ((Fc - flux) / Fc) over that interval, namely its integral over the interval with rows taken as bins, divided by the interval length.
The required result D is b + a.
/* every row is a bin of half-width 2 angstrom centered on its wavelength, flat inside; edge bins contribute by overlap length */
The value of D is 0.04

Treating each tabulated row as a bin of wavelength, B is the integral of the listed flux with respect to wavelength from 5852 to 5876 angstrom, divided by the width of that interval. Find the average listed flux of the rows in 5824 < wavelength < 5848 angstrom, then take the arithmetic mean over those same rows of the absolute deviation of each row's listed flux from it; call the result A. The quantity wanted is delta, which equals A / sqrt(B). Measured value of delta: 0.213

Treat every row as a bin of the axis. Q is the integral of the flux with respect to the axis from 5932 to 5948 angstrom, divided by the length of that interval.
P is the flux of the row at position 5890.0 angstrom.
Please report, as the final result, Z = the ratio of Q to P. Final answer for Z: 1.25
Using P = 18.7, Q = 23.4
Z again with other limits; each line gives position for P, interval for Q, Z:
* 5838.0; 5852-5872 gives 0.90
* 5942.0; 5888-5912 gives 0.89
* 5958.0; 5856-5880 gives 1.05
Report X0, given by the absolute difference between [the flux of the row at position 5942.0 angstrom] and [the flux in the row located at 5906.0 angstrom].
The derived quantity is 1.20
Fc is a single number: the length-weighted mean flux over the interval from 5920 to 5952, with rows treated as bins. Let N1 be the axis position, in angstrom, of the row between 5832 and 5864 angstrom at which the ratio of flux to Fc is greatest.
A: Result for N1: 5838.0 angstrom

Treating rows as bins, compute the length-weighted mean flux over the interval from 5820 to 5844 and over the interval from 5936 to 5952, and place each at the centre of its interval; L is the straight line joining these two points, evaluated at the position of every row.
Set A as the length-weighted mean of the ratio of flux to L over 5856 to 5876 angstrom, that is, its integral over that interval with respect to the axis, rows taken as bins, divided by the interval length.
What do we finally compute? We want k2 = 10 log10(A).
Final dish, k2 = 0.12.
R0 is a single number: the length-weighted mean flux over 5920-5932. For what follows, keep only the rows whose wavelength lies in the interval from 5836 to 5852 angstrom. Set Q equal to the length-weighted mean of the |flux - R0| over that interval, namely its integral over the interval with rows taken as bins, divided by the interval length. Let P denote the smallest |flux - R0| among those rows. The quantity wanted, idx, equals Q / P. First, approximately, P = 1.4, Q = 2.2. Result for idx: 2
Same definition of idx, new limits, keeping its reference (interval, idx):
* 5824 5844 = 16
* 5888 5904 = 2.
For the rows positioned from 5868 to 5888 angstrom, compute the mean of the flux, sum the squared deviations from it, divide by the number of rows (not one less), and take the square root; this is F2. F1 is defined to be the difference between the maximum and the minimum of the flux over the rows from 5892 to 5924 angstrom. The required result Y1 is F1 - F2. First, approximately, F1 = 4.0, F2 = 3.6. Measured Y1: 0.4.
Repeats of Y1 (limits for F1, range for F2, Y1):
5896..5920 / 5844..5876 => 0.0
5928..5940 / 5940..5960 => -0.4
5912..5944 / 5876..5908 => -1.8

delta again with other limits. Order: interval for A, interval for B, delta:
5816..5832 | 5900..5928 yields 0.163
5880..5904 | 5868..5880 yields 0.231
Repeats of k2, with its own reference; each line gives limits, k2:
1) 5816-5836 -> -0.10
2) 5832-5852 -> 0.14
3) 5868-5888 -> 0.28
